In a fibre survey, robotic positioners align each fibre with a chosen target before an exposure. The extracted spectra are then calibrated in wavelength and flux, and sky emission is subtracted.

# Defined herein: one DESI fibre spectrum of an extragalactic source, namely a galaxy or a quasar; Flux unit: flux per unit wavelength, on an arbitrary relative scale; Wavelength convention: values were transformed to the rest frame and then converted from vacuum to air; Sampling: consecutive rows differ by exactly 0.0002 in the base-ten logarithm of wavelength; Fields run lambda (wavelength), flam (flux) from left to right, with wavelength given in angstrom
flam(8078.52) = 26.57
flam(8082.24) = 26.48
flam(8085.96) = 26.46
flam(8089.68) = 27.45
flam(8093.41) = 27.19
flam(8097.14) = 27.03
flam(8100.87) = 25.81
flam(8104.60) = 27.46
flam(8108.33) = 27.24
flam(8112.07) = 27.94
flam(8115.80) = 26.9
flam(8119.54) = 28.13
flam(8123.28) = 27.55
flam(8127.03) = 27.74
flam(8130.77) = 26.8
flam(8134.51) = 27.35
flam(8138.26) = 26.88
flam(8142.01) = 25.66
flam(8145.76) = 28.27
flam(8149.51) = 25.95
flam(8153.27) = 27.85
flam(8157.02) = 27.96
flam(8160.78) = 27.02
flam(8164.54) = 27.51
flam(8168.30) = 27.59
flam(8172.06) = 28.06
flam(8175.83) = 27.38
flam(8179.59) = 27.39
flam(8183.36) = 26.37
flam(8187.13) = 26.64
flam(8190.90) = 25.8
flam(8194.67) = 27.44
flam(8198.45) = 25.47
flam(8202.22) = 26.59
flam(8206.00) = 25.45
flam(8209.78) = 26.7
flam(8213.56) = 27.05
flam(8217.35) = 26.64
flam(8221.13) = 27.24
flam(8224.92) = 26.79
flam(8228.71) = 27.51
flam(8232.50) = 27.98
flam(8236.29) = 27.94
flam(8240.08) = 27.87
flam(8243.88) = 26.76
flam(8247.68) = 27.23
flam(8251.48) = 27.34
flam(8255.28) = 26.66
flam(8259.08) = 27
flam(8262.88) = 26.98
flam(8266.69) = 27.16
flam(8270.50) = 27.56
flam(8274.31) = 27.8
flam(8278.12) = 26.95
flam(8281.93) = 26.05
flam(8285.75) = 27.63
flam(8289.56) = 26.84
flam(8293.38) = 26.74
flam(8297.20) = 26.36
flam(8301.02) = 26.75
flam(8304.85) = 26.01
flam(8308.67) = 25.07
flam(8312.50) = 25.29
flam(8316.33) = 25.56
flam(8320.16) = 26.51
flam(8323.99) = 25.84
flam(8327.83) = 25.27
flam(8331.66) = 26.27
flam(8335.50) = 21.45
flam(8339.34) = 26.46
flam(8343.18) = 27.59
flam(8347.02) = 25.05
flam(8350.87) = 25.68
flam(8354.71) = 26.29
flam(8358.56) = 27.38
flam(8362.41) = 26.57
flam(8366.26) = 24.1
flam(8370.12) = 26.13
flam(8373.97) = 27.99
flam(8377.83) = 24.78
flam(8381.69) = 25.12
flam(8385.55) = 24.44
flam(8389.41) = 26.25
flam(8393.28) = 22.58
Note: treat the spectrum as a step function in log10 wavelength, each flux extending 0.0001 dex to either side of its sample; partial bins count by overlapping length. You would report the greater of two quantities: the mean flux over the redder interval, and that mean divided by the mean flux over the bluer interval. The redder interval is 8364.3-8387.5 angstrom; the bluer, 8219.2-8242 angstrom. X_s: 25.4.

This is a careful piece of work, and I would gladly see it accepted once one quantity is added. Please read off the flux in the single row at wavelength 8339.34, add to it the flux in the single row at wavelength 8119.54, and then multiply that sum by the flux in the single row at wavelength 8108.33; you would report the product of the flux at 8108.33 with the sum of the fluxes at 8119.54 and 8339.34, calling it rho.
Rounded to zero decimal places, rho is 1487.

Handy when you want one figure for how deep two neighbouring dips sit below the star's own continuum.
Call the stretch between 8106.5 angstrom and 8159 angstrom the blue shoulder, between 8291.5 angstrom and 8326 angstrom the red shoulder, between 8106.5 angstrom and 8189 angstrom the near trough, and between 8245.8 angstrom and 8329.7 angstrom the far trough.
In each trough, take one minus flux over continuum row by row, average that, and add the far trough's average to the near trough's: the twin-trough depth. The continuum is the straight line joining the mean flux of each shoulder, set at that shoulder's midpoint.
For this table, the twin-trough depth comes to -0.019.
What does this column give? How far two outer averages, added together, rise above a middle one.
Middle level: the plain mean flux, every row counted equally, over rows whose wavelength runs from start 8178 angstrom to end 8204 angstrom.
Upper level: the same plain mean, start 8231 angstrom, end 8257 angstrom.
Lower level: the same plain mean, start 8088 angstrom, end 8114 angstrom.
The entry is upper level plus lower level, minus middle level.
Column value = 28.0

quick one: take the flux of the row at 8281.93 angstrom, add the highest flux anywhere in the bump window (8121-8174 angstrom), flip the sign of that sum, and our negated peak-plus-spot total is -54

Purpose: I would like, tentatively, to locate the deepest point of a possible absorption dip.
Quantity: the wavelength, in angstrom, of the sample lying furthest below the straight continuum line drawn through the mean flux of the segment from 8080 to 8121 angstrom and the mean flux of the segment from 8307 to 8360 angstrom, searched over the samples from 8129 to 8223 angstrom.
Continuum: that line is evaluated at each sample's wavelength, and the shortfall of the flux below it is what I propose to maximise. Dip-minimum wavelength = 8142.01 angstrom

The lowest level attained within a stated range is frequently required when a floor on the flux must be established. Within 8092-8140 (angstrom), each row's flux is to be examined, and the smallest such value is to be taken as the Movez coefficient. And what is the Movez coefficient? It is 25.81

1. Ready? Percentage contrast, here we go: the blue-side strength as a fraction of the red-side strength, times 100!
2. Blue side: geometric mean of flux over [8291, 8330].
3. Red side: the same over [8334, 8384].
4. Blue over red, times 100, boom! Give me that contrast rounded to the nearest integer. 101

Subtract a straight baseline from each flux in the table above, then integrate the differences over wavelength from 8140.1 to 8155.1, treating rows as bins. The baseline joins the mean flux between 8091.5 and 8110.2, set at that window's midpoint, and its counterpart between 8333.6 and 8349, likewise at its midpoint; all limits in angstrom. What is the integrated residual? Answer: 5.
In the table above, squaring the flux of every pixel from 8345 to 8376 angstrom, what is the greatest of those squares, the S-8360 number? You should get 783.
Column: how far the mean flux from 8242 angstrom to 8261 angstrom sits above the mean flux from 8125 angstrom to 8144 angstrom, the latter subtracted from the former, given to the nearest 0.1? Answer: 0.1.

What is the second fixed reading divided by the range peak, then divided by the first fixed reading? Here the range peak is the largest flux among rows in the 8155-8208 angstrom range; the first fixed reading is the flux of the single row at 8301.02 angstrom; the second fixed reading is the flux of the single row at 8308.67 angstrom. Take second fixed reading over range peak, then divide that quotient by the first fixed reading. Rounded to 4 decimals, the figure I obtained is 0.0334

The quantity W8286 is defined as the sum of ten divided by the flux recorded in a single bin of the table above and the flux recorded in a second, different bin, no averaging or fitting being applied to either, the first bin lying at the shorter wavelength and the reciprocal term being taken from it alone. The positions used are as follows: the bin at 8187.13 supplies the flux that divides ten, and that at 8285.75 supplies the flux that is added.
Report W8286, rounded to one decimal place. 28.0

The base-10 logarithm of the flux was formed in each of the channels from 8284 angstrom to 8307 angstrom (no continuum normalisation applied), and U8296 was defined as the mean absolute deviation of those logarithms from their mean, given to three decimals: 0.006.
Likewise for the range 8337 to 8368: 0.015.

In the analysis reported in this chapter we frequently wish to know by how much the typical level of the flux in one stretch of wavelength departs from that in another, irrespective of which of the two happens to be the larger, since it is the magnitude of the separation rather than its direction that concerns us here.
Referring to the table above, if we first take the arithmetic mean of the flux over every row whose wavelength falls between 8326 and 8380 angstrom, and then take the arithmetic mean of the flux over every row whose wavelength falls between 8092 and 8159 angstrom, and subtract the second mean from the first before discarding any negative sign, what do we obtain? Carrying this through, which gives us 1.42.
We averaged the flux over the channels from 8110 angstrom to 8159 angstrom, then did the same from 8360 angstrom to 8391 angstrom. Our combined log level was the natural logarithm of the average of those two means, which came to 3.28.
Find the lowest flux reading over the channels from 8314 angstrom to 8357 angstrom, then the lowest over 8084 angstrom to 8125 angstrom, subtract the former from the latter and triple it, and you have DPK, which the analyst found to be 13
